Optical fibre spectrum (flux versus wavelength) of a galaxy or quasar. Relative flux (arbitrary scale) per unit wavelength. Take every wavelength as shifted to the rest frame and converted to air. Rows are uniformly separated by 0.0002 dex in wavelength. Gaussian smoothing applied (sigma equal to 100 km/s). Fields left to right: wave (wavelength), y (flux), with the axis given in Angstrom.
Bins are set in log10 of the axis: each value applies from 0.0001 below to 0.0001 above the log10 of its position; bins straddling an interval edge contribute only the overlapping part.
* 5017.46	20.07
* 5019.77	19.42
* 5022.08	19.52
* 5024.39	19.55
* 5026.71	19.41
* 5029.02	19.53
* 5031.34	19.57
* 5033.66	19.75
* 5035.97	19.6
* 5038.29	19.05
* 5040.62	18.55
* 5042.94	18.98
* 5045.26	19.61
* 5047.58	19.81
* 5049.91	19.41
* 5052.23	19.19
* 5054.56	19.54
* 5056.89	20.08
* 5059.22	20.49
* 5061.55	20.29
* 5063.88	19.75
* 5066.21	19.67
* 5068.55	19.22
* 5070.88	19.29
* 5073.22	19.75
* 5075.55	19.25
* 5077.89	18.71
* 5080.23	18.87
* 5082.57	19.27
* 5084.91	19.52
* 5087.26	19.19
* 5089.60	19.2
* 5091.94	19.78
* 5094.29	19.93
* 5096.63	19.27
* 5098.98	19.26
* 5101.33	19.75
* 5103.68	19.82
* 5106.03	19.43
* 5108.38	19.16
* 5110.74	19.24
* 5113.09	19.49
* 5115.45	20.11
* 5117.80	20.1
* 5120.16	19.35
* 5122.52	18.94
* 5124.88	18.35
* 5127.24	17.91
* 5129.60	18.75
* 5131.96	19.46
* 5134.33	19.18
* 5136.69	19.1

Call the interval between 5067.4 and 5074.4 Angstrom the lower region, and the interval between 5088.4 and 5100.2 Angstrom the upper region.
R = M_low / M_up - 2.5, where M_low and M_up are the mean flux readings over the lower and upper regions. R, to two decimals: -1.50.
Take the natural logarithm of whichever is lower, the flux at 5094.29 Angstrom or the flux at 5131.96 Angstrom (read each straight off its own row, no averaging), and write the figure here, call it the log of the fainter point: 2.97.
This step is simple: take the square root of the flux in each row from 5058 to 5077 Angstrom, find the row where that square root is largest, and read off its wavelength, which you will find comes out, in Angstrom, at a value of 5059.22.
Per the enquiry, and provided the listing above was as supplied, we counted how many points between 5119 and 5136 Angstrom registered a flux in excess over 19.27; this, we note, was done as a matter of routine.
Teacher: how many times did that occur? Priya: 2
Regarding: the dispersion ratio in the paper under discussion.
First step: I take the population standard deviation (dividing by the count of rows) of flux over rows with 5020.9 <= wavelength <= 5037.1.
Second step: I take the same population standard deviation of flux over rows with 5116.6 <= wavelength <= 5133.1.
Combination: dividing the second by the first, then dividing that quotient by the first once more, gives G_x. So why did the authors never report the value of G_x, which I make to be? 75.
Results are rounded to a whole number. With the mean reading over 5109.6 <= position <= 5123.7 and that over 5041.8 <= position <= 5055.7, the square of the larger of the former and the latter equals 382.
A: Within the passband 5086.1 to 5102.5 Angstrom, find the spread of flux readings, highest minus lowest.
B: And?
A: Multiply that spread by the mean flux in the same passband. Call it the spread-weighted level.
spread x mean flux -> 14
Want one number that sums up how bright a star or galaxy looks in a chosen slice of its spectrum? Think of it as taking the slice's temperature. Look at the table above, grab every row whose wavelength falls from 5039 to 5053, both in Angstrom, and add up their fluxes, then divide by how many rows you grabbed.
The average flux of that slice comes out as 19.3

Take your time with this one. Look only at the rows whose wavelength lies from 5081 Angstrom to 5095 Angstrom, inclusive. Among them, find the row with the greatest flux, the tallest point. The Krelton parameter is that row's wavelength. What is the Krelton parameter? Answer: 5094.29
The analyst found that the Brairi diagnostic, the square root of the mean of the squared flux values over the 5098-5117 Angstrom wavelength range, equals 19.53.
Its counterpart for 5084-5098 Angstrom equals 19.48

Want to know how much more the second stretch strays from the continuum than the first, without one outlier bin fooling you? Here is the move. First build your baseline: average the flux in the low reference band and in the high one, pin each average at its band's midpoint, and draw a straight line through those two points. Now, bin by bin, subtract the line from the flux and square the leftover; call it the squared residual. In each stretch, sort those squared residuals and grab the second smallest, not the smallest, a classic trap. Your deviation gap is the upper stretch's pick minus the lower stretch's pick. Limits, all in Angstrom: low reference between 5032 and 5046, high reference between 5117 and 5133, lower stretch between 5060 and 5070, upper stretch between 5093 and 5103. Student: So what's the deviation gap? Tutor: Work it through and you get -0.21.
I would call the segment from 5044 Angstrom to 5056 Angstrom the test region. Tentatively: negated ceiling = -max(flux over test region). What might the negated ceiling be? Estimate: -19.8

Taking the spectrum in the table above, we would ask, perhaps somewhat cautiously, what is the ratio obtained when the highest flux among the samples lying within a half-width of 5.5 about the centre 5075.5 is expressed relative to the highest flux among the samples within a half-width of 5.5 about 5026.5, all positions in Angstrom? 1.01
